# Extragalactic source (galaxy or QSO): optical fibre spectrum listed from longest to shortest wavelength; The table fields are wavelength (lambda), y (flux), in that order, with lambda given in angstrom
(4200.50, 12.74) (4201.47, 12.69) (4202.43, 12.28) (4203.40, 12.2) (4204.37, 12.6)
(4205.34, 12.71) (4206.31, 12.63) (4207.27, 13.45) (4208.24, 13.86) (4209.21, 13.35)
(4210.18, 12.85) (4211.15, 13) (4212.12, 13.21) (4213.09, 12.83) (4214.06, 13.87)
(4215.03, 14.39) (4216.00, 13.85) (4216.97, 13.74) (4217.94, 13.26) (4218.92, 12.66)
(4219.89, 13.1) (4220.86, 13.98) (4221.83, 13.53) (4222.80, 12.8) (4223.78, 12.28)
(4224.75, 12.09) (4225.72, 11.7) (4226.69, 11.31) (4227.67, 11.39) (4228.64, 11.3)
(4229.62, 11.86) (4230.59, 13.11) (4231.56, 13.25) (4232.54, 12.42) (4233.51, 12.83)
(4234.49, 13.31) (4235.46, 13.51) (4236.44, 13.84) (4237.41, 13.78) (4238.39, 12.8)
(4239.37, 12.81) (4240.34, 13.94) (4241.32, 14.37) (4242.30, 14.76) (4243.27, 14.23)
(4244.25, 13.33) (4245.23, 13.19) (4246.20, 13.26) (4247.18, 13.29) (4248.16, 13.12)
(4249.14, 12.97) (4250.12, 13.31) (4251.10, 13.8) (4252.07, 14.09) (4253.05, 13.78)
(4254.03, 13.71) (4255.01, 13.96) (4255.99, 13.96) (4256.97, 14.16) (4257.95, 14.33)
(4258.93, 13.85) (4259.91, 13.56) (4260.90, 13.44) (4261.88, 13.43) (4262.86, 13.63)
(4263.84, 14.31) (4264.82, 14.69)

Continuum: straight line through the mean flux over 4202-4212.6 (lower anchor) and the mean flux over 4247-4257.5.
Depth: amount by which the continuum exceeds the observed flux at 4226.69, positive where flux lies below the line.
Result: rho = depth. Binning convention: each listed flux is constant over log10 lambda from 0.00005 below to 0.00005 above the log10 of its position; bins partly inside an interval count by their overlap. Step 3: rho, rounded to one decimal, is 1.9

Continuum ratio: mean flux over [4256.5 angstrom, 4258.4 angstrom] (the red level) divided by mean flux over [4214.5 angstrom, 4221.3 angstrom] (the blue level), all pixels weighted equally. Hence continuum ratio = 1.050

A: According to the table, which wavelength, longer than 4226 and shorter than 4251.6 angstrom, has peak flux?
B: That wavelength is 4242.30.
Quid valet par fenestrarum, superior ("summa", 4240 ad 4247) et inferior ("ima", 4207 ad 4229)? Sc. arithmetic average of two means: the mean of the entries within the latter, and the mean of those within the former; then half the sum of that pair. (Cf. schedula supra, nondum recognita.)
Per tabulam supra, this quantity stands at 13.4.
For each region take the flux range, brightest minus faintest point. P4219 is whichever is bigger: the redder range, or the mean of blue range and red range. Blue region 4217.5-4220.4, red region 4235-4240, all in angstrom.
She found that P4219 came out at 1.04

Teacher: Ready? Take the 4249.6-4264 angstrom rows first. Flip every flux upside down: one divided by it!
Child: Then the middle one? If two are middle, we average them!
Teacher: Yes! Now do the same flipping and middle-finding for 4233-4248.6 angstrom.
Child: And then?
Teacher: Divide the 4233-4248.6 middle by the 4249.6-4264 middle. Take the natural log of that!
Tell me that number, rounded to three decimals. 0.035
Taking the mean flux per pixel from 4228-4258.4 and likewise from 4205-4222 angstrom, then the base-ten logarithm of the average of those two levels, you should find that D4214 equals 1.127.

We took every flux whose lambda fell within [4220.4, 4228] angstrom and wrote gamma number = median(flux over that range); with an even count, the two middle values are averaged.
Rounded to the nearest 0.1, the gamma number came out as 12.2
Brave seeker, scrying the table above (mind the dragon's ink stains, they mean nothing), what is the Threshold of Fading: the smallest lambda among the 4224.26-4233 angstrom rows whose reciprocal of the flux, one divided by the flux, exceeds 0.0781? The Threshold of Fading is 4224.75 angstrom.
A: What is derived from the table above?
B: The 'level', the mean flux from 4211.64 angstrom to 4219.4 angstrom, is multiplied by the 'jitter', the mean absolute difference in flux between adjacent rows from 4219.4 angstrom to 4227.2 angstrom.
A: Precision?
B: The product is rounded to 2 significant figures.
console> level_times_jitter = 6.8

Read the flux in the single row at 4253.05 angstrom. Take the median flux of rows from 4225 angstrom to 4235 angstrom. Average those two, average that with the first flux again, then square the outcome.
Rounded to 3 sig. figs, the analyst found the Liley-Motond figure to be 179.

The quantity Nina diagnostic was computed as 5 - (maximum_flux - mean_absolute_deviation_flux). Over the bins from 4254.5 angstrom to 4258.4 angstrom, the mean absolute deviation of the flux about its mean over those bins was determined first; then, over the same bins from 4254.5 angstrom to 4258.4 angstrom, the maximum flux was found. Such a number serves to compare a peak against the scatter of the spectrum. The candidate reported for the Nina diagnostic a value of -9.2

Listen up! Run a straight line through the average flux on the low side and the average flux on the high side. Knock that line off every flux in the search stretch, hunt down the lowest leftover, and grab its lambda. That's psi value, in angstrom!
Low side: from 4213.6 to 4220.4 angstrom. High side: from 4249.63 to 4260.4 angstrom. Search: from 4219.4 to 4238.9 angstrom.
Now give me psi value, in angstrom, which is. 4228.64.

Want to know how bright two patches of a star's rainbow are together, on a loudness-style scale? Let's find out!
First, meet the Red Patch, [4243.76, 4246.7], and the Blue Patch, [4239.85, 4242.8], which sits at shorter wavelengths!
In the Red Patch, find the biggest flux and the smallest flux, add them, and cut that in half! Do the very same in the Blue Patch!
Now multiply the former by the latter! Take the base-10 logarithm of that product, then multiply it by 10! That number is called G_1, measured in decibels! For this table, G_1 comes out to 22.8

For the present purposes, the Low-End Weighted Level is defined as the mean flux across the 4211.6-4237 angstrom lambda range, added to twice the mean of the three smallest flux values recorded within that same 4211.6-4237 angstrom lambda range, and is 35.6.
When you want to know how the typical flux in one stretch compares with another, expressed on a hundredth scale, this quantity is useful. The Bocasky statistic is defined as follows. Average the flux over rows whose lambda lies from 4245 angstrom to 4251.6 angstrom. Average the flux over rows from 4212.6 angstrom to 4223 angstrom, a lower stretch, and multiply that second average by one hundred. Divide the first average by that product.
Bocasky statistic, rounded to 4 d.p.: 0.0099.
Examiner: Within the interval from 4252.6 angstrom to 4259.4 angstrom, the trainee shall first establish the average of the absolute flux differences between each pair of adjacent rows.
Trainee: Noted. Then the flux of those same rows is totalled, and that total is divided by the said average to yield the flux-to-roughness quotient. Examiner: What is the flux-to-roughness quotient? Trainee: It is 501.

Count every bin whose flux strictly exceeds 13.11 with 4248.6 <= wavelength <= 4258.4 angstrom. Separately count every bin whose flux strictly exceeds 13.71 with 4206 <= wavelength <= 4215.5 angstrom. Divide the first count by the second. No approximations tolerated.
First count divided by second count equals 3.0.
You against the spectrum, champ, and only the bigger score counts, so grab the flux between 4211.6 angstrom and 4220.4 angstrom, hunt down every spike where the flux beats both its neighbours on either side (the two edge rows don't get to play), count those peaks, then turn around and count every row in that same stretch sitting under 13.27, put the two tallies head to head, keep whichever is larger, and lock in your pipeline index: 5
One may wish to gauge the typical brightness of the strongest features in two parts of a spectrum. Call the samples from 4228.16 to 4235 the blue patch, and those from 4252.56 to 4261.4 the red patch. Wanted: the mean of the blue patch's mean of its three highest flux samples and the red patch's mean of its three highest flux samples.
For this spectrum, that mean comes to 13.7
